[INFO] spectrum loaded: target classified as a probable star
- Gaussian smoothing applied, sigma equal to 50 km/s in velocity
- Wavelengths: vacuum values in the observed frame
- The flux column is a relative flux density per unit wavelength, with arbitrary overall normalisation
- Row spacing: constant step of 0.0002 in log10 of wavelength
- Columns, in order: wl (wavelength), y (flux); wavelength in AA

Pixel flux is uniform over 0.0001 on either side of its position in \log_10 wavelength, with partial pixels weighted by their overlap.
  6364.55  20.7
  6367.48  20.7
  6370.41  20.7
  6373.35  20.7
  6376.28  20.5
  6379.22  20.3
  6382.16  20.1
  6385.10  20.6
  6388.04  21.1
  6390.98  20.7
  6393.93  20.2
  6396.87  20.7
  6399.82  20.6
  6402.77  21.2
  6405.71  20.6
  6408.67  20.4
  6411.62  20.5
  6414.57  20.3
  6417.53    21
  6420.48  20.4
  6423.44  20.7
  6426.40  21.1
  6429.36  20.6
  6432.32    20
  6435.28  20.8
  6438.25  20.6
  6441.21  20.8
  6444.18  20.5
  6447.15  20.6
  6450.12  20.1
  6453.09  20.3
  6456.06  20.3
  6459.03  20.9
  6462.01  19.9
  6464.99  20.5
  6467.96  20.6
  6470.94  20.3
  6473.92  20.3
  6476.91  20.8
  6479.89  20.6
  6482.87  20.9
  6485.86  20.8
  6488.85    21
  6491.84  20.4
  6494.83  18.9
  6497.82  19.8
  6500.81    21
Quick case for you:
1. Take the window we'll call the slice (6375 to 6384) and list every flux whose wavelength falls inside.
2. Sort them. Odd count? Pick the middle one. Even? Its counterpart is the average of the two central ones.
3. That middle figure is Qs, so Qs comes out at 20.3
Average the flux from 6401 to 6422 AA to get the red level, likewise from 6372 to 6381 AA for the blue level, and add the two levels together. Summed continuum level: 41.1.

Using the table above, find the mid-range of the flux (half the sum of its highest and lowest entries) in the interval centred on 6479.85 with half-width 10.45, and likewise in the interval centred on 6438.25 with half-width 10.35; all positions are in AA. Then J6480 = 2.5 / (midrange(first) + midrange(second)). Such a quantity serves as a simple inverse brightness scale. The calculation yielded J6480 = 0.0609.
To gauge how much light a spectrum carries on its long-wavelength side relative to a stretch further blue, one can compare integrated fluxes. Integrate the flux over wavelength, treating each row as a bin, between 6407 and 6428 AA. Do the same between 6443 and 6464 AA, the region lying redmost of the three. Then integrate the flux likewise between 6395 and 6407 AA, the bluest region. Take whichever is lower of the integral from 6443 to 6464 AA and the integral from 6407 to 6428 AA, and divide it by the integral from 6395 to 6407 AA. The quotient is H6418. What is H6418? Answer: 1.7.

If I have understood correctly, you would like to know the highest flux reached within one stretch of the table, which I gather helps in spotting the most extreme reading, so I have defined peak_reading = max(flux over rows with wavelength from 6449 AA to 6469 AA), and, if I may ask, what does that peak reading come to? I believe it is 20.9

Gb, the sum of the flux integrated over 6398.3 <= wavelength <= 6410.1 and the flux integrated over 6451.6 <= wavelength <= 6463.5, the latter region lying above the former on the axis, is 486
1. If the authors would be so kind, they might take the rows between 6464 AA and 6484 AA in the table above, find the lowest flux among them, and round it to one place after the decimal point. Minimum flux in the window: 20.3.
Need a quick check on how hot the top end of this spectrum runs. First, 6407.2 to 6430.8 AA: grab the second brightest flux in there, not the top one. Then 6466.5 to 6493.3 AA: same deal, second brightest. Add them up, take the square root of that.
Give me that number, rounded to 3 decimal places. 6.473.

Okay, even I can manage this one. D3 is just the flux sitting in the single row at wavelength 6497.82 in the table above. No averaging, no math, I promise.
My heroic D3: 19.8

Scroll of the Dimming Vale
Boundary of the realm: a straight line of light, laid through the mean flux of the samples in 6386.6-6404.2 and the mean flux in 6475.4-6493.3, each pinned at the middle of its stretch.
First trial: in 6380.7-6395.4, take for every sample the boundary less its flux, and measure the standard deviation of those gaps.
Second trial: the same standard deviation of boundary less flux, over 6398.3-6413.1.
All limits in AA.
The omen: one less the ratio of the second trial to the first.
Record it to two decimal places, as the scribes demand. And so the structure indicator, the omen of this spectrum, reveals 0.22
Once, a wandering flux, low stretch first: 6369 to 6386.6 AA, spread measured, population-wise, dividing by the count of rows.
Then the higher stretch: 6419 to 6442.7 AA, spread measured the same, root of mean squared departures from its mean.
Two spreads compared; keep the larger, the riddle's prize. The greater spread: 0.303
